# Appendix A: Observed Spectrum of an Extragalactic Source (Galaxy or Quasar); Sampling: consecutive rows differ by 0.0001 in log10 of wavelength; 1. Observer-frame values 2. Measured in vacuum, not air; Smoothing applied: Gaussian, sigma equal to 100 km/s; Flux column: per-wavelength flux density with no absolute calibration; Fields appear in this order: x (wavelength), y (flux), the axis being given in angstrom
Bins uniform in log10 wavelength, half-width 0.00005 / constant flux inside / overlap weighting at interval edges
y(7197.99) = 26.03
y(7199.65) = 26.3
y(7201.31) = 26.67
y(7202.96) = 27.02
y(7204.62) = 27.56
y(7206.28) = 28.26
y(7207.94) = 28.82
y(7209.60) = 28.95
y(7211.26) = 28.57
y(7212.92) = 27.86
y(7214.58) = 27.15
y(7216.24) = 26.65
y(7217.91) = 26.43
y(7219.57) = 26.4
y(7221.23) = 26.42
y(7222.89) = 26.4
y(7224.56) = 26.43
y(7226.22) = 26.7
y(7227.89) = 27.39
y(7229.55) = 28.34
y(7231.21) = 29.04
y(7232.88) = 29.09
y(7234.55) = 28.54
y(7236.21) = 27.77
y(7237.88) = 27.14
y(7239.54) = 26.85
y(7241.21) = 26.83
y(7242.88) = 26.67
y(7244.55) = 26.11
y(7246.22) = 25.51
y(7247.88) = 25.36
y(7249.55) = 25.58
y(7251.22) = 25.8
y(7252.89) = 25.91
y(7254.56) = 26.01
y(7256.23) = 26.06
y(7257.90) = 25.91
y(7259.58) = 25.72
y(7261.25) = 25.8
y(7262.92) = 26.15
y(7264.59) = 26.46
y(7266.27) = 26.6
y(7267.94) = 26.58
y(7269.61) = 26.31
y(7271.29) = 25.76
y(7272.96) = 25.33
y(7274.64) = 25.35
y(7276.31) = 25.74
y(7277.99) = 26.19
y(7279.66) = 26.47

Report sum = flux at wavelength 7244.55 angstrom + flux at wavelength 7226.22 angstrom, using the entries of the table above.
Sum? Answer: 52.8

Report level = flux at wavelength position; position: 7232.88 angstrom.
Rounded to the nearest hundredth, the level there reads 29.09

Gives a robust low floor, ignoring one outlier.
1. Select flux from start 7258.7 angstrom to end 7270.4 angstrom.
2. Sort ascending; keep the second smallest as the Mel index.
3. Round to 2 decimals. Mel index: 25.80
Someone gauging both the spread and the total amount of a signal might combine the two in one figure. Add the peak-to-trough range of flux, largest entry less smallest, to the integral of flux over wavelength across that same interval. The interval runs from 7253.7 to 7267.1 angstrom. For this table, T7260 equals 350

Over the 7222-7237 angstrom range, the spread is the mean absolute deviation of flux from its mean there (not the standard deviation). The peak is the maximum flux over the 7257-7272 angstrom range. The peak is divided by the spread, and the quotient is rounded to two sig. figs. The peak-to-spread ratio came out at 29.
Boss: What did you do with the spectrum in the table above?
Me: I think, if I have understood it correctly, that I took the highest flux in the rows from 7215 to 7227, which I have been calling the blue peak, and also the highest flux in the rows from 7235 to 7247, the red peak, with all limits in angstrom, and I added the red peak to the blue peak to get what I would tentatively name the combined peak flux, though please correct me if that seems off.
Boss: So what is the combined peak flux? 54.5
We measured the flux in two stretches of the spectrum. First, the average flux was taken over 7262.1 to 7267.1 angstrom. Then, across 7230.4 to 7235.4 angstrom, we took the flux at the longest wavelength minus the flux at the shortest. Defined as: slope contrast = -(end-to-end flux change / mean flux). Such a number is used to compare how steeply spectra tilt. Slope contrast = 0.019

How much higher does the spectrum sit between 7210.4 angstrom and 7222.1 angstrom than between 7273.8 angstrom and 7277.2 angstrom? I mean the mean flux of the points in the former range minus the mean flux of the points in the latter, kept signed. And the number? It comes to 1.5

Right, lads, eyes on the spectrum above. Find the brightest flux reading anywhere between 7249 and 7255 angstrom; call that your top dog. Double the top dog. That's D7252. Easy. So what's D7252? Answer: 52.0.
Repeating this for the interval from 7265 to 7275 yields 53.2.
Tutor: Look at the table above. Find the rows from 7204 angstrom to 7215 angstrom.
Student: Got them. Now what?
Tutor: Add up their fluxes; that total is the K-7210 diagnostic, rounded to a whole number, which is 197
